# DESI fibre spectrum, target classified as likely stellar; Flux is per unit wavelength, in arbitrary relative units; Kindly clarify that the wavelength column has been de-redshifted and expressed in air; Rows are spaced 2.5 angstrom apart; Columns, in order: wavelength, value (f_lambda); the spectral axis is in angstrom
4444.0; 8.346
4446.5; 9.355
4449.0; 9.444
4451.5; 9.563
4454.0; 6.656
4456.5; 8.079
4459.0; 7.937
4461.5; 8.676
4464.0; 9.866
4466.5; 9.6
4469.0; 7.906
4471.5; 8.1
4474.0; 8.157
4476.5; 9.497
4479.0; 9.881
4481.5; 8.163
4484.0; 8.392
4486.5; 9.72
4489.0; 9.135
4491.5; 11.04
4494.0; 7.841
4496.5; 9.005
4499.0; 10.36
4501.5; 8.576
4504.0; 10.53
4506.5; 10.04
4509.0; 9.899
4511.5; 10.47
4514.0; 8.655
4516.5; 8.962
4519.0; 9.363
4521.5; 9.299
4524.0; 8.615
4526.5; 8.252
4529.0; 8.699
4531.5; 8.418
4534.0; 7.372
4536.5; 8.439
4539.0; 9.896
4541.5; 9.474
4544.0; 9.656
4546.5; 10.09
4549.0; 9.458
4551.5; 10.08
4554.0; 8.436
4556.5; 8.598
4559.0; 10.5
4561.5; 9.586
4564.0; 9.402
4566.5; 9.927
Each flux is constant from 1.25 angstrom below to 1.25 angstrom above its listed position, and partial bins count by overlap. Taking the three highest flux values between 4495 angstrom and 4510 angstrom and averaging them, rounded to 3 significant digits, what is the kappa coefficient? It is 10.3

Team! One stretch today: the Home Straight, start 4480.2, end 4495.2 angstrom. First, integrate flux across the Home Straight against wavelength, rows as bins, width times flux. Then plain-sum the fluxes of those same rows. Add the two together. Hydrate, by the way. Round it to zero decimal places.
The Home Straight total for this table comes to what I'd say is 190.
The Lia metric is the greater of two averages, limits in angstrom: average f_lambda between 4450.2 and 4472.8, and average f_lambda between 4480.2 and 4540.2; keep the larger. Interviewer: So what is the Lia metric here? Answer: 9.13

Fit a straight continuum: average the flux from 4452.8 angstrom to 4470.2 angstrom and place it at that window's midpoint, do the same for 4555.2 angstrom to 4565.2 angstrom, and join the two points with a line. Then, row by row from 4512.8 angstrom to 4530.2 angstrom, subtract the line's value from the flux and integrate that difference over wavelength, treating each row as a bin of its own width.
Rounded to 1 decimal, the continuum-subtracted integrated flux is -4.2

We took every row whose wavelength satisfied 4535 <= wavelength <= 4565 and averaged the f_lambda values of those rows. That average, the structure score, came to 9.5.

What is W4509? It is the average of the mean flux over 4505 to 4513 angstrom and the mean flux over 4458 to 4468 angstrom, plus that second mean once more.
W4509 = 18.6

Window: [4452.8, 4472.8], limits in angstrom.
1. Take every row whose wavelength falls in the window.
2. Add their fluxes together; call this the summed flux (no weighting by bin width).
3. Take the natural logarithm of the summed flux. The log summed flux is 4.20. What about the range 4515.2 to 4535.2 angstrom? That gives 4.23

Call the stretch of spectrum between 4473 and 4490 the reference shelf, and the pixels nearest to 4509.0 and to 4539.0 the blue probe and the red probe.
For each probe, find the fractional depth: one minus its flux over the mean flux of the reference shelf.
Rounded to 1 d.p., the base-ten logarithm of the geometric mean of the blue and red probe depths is -1.0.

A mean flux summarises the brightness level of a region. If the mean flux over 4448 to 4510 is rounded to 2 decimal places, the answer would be 9.04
